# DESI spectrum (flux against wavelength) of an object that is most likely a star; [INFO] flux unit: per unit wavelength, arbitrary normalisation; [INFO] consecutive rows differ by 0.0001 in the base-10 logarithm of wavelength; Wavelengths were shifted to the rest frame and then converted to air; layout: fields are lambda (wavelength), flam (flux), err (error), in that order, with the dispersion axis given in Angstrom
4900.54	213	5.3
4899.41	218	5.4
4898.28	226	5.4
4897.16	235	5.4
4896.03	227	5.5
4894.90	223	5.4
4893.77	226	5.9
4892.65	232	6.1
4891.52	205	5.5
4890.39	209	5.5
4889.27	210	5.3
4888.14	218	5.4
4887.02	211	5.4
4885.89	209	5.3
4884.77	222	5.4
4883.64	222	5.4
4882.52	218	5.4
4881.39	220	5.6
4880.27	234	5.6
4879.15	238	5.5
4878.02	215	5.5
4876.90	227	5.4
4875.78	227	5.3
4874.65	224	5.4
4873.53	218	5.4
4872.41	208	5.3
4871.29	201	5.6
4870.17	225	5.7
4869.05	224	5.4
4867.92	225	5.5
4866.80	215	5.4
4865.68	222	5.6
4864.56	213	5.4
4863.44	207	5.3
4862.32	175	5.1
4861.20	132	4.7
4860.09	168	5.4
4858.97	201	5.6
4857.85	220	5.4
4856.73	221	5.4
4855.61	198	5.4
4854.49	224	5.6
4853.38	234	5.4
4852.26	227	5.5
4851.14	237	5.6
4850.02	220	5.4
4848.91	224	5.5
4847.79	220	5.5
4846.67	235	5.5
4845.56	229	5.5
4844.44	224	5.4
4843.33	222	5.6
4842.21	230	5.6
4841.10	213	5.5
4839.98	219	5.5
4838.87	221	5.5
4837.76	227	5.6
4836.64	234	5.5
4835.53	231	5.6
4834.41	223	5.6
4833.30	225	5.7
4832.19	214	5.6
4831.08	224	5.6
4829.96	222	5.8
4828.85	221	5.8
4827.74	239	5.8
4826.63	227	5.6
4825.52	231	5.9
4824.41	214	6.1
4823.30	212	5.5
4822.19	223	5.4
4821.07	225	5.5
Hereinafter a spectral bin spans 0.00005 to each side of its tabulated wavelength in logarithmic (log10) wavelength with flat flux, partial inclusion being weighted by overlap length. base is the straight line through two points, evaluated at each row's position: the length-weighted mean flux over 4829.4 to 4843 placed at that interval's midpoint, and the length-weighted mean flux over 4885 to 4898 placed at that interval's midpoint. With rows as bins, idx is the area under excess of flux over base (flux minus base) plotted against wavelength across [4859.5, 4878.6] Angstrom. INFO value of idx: -255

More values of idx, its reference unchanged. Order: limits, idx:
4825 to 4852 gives 60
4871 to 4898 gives 18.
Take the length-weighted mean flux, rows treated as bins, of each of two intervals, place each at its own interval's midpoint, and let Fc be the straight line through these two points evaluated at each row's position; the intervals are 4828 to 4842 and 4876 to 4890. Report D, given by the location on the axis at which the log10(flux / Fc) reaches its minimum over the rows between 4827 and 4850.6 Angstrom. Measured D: 4841.10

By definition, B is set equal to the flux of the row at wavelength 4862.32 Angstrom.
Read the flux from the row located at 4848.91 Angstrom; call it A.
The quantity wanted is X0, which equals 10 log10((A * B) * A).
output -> 69.44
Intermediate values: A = 224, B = 175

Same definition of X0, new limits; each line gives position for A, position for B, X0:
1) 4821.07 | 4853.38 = 70.74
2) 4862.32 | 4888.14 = 68.25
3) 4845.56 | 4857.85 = 70.62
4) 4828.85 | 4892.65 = 70.54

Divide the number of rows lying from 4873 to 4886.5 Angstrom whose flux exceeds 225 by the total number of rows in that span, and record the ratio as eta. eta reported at 0.333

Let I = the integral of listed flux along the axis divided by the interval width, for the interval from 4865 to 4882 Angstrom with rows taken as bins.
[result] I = 221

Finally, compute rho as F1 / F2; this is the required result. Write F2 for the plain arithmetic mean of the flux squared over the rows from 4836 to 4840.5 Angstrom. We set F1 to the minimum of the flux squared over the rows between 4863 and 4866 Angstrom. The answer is 0.84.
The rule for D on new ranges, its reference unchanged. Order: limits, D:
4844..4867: 4861.20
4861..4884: 4861.20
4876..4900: 4891.52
